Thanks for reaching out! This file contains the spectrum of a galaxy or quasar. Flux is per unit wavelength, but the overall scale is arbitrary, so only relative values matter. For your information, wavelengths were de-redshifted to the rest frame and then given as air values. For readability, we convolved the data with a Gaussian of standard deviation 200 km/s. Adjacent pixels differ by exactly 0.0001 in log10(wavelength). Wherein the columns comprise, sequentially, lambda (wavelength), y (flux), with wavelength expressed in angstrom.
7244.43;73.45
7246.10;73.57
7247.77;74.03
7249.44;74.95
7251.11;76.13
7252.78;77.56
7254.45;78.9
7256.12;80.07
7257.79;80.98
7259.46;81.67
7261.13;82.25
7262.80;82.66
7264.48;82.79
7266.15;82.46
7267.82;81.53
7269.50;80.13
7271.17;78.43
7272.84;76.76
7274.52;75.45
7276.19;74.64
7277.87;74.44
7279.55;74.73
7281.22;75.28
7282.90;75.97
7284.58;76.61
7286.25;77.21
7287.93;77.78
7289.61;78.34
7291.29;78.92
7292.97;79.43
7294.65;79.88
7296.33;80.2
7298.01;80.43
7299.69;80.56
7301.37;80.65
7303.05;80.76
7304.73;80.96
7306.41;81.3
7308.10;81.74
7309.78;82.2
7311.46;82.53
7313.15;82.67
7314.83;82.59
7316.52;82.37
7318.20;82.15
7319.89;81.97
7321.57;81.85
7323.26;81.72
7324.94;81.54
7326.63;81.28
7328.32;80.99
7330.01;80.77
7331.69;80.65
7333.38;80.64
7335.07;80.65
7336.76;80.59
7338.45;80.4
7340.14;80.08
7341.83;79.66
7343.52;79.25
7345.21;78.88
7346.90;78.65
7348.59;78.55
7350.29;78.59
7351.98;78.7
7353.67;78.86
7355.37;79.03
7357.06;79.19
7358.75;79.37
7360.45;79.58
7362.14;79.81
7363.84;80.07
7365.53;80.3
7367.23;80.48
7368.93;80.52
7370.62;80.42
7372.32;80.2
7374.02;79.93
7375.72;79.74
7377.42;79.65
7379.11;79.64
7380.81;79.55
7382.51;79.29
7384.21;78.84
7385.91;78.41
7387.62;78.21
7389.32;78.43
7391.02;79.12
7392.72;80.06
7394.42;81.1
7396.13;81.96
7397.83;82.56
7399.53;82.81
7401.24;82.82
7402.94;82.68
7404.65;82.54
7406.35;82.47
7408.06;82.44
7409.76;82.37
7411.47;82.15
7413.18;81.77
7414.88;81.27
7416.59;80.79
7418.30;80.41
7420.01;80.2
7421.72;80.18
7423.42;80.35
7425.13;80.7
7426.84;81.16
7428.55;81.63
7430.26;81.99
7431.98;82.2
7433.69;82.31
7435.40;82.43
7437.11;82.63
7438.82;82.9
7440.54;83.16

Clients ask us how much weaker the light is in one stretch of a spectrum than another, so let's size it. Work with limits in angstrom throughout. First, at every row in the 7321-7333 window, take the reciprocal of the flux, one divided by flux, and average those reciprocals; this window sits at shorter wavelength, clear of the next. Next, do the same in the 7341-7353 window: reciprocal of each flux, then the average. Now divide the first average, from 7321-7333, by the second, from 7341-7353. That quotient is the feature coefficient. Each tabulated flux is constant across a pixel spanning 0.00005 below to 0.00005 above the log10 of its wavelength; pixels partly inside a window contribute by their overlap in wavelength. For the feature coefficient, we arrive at 0.971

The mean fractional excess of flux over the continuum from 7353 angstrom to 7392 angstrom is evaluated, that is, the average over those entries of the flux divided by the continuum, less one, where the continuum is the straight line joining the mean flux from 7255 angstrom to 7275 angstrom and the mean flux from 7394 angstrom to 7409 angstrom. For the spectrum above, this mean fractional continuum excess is -0.030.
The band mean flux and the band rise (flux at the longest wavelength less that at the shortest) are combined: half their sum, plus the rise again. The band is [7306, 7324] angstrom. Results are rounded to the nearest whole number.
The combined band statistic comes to 42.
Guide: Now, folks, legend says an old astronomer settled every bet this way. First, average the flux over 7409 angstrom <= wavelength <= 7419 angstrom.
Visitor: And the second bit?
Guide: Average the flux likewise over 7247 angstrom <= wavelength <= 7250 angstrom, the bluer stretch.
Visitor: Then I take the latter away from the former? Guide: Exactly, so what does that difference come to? 7.0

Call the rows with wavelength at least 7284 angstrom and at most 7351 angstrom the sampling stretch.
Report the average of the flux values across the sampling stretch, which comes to 80.4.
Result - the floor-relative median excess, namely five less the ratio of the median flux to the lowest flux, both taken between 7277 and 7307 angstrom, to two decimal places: 3.94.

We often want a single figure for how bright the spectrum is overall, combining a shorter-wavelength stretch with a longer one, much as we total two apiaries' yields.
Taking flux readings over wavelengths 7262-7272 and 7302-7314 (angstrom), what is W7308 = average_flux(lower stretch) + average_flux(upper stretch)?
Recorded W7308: 163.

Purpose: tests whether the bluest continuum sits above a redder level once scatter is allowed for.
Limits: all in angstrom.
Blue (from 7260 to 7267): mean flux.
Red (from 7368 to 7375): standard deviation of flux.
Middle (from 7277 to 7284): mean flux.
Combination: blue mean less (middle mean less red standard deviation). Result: 7.7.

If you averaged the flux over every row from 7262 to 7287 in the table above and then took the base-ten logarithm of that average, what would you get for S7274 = 1.89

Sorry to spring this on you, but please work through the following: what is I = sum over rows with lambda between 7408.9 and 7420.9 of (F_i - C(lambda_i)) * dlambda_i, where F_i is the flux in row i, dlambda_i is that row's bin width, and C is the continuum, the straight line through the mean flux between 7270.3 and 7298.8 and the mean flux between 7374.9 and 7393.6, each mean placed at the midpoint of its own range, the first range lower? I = 18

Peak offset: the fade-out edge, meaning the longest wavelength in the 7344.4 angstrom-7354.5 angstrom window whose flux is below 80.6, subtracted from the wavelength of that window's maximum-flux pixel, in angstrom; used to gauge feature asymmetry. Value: -8.5 angstrom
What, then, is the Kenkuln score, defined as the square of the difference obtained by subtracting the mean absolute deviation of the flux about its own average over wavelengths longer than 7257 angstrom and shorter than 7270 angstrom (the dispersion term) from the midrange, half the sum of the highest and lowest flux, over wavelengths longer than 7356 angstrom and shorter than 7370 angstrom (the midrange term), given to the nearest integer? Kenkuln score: 6261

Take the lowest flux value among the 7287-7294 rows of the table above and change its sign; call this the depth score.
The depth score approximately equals -77.8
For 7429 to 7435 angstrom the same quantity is -82.0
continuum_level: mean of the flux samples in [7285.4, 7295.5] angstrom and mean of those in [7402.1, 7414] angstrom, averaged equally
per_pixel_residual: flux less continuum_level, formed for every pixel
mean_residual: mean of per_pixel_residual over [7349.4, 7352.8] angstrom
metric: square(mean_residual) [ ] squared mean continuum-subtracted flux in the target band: 3.3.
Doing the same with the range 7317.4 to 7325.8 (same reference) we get 1.9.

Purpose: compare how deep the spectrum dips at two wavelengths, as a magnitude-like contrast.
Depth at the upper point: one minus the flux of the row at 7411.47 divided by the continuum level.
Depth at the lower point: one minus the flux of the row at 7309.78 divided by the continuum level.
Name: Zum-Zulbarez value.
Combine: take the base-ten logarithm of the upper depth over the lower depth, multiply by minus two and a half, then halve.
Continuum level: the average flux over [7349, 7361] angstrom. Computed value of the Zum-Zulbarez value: 0.0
